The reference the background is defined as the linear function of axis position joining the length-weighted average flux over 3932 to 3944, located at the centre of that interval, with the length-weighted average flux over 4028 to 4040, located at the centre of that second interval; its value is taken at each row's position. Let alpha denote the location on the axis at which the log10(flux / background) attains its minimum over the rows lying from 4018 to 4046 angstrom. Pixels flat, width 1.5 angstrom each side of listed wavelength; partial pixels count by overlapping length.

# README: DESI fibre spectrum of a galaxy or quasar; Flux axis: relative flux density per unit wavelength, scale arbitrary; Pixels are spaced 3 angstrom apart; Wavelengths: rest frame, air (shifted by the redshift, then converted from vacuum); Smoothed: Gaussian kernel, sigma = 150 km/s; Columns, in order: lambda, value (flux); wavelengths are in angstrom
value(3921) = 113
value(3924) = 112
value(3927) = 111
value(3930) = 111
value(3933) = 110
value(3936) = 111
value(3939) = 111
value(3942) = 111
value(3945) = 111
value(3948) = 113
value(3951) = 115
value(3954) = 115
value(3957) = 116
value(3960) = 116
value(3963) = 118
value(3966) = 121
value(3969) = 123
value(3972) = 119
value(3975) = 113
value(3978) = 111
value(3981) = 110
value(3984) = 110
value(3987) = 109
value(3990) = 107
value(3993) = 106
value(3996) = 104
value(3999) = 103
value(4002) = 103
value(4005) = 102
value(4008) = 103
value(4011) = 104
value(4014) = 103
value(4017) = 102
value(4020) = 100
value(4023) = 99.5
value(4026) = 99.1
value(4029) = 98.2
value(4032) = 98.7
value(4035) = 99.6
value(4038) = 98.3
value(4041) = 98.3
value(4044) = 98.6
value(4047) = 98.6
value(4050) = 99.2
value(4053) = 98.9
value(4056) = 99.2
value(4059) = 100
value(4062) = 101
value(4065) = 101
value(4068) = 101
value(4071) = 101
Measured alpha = 4029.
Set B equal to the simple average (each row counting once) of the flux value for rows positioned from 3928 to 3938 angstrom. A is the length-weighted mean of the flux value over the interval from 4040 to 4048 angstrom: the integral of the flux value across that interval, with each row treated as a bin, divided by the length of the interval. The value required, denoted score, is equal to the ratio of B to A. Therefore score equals 1.12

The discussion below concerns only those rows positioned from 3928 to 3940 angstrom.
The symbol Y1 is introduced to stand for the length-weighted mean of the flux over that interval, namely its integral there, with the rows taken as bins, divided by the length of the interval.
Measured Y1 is 111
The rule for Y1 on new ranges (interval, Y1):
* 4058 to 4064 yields 101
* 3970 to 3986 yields 113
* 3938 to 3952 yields 112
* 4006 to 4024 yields 102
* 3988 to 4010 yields 104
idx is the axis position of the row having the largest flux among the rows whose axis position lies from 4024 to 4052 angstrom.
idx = 4035 angstrom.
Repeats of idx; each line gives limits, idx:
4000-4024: 4011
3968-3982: 3969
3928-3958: 3957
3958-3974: 3969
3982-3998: 3984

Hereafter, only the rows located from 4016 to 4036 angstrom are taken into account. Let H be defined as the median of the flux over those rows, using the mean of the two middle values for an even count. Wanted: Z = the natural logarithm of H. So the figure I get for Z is 4.60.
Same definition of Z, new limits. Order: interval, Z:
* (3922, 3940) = 4.71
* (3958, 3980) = 4.77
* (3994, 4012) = 4.63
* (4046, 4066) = 4.60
